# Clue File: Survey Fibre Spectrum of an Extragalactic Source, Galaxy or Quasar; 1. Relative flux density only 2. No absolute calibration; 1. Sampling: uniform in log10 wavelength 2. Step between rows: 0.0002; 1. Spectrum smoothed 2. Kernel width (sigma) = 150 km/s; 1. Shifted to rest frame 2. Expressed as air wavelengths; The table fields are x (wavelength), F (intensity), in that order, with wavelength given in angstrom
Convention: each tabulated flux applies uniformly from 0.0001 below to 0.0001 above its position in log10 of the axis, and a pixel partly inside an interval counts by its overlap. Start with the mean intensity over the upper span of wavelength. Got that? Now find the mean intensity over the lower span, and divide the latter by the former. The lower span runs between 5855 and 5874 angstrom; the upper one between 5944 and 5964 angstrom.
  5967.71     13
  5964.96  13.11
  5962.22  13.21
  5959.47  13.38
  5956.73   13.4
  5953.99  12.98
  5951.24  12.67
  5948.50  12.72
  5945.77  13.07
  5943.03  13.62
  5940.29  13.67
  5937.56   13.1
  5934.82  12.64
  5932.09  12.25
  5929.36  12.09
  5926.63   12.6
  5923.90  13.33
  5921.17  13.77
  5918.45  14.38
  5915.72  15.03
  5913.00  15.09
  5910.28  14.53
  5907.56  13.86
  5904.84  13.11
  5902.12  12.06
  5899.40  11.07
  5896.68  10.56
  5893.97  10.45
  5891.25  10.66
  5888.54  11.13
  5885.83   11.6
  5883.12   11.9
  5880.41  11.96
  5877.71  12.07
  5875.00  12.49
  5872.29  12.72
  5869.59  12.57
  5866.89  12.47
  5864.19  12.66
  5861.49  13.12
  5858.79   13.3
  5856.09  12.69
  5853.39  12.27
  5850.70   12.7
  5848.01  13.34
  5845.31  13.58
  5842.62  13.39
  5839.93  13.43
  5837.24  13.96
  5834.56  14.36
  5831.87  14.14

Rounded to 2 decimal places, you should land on 0.98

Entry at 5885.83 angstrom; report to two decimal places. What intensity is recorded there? 11.60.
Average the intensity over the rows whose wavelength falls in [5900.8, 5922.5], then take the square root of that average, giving 3.74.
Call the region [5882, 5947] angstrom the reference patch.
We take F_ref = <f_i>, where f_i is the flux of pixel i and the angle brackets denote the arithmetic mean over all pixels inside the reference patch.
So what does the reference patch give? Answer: 12.7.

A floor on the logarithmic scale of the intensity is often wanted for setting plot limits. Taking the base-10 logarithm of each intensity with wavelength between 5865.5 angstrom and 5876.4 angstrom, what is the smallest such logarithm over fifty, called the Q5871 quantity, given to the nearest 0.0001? 0.0219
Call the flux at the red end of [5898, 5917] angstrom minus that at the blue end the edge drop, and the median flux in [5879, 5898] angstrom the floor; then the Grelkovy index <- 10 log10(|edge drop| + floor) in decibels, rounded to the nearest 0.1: 11.8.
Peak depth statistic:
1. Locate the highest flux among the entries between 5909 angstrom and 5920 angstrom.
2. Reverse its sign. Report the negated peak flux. -15.1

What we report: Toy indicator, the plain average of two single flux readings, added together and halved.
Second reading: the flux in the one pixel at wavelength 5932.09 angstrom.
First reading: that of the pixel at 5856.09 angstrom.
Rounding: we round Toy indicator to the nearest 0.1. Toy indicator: 12.5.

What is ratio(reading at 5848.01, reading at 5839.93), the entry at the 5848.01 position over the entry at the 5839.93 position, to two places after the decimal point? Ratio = 0.99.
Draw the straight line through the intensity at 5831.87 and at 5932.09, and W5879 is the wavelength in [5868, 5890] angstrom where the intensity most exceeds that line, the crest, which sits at 5872.29 angstrom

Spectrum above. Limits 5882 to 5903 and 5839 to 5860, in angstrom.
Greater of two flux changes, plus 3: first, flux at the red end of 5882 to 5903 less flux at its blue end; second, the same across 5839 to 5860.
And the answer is 3.2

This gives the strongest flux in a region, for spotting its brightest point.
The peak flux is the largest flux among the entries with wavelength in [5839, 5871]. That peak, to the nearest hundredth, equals 13.58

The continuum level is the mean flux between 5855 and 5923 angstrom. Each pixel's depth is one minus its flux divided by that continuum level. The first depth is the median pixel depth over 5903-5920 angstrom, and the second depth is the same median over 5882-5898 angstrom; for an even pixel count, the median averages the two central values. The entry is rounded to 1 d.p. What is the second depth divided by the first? -0.9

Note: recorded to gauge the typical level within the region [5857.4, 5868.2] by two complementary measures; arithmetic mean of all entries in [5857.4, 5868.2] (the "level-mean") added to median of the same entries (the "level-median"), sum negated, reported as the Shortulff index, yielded -25.8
